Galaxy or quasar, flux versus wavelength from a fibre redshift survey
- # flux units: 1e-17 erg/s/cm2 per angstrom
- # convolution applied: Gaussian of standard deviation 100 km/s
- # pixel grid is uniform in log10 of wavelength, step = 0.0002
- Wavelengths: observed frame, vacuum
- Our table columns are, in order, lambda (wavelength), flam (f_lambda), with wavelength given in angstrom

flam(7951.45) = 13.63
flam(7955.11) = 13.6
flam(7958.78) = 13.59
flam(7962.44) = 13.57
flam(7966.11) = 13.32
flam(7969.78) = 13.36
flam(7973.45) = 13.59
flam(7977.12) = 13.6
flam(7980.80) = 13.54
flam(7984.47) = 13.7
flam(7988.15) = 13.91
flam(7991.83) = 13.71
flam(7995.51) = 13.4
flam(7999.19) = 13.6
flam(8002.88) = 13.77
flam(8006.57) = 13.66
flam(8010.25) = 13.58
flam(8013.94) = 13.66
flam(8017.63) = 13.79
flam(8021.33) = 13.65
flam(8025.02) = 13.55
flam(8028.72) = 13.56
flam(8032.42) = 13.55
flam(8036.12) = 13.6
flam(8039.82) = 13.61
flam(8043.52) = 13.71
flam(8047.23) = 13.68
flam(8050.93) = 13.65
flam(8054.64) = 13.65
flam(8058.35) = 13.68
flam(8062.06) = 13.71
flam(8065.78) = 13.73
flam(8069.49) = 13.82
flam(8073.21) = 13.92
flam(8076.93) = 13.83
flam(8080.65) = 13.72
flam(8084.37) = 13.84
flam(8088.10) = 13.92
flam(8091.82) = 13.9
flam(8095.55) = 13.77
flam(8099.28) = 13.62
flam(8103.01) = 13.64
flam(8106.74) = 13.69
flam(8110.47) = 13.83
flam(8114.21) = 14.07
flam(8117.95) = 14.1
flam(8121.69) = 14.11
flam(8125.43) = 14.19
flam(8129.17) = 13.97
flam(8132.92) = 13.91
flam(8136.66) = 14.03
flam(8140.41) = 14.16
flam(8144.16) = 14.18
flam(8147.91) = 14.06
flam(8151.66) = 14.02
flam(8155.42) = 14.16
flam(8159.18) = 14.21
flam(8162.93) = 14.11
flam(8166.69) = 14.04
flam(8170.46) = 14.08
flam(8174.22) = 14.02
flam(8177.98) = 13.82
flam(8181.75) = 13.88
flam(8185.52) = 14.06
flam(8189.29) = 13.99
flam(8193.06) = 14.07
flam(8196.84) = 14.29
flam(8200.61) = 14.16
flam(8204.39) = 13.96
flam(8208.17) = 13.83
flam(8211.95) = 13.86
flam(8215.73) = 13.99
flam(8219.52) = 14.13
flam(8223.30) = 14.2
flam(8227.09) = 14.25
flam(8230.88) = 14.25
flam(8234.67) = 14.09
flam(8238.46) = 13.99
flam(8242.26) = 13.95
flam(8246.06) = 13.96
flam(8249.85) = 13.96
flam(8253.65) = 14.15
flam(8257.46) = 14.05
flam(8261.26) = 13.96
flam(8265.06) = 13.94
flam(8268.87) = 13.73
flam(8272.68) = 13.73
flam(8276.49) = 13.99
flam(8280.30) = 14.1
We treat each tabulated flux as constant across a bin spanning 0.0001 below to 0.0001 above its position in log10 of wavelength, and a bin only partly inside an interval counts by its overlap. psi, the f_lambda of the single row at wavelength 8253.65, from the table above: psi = 14.15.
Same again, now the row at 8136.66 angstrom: 14.03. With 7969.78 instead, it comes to 13.36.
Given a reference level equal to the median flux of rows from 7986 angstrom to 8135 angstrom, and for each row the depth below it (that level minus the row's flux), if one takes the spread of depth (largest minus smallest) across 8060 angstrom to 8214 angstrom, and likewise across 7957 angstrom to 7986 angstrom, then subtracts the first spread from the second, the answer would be -0.290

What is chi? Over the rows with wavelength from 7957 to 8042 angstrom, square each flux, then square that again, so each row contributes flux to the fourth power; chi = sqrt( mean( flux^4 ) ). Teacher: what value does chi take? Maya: 185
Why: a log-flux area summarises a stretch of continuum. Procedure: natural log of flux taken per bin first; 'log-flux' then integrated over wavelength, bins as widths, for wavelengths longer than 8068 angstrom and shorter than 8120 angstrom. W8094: 137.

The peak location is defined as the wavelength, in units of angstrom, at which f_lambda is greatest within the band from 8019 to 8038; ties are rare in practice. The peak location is 8021.33 angstrom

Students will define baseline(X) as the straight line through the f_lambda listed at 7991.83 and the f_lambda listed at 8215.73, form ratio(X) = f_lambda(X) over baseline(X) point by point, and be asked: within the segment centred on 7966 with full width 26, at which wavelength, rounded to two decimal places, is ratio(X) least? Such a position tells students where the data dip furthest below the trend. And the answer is 7966.11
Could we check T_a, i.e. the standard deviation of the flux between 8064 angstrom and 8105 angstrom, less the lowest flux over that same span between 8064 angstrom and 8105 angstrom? -13.5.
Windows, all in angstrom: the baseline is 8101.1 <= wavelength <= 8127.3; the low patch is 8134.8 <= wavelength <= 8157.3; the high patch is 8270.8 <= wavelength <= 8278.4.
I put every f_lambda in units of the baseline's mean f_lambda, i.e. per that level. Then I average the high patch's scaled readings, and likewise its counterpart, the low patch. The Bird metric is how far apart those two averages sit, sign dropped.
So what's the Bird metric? 0.017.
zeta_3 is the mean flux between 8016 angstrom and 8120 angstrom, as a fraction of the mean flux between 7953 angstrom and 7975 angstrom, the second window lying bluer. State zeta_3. 1.02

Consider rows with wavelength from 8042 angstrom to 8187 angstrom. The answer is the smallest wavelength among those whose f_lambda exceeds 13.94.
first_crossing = 8114.21 angstrom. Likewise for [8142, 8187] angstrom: 8144.16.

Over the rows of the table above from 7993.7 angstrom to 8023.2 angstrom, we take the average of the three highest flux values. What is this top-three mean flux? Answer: 13.7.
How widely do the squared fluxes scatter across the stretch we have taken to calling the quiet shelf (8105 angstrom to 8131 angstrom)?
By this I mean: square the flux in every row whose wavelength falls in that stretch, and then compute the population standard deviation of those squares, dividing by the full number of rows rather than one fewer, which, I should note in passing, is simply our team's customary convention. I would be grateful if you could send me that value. 4.6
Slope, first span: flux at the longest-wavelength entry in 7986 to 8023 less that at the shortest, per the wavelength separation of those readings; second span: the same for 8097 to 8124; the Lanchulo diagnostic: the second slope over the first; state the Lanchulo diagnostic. -2.8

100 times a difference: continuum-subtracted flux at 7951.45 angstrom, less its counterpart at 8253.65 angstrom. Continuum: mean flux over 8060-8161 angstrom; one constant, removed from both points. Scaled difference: -52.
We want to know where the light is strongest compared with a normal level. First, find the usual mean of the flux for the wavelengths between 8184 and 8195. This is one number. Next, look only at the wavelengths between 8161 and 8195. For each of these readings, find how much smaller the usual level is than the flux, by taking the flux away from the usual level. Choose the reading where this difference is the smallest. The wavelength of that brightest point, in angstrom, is 8162.93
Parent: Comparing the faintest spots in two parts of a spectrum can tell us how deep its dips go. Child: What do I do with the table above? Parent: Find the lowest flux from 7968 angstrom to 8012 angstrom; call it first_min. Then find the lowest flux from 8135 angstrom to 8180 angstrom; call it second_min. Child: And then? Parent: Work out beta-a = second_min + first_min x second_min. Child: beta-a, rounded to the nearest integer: 198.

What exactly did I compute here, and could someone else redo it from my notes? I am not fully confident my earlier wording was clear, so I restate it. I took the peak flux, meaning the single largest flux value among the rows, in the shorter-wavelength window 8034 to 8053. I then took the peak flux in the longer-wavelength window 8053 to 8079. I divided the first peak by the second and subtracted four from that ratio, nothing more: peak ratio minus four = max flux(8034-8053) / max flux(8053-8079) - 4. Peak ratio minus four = -3.02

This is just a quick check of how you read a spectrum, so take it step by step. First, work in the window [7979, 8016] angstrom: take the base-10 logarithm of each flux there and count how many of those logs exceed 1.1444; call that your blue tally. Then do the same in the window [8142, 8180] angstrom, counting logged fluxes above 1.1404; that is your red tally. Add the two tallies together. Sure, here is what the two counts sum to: 10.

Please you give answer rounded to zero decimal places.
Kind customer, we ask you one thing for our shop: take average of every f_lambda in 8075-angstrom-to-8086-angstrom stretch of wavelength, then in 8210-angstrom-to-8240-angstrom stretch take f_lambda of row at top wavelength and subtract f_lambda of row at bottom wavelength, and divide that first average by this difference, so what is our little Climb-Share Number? 106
